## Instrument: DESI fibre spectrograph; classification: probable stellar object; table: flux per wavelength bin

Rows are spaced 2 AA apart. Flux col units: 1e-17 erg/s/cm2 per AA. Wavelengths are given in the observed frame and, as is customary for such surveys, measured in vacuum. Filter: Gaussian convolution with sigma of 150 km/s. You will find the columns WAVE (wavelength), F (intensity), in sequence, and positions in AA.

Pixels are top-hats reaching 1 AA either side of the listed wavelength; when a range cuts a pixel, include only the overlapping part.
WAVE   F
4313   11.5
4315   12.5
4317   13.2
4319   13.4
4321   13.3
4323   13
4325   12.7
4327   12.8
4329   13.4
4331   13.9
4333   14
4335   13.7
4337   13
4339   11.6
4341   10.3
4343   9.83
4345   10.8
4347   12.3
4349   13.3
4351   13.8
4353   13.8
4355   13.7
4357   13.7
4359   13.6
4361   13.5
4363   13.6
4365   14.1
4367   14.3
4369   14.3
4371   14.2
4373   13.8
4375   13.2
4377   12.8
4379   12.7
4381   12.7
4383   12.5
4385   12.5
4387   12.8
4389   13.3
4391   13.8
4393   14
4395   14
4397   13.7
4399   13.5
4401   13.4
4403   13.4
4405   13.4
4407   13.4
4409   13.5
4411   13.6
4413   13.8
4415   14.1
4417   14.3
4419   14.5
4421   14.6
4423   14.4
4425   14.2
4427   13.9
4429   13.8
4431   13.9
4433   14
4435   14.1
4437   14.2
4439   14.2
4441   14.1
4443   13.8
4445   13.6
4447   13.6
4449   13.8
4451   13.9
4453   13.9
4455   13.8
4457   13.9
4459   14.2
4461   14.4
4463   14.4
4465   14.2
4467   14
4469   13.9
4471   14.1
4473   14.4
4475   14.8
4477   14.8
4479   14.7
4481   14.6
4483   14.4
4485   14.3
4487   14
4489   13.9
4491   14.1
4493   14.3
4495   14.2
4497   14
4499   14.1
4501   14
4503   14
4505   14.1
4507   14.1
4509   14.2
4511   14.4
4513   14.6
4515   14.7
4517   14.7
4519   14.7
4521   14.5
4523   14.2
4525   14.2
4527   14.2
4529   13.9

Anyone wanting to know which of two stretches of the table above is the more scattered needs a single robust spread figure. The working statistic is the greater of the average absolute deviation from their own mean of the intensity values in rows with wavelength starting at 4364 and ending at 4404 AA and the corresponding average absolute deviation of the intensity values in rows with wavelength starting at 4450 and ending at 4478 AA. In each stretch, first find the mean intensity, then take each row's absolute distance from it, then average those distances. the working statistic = 0.5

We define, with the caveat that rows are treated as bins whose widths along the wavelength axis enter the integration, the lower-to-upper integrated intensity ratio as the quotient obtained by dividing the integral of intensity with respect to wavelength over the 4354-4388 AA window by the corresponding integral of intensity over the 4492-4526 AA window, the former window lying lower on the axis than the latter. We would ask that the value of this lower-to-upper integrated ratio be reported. 0.938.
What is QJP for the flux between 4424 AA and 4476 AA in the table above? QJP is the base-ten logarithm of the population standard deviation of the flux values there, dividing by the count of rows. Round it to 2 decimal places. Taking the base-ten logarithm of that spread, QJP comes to -0.57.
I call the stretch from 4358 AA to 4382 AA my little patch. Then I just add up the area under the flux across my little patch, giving 326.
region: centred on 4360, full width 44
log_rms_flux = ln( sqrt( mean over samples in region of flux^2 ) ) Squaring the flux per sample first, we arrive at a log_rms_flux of 2.57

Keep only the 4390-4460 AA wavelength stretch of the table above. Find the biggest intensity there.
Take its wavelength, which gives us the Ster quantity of 4421 AA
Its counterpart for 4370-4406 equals 4371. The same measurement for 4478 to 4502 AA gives 4479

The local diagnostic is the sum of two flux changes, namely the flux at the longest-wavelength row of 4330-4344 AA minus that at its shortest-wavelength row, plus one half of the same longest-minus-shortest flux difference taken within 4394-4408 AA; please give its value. -4.4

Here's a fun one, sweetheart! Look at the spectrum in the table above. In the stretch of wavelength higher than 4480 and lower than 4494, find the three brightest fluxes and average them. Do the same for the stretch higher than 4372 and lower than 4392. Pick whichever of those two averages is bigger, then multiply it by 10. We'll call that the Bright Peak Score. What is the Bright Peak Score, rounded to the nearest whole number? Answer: 144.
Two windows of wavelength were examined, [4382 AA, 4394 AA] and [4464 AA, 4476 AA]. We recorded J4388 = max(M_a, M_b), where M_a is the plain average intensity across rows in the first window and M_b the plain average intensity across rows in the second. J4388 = 14.2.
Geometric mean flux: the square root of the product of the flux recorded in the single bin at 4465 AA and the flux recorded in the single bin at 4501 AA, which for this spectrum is 14.1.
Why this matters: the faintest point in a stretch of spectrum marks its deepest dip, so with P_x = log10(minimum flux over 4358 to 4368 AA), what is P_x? 1.13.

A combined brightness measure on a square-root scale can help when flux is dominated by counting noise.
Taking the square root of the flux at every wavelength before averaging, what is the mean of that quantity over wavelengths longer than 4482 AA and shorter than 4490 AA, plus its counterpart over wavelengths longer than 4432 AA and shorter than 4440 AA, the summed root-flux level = 7.520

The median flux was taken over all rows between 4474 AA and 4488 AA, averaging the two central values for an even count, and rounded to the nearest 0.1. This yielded 14.6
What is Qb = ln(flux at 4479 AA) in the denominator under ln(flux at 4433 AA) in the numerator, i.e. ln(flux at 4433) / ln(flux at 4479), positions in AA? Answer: 0.98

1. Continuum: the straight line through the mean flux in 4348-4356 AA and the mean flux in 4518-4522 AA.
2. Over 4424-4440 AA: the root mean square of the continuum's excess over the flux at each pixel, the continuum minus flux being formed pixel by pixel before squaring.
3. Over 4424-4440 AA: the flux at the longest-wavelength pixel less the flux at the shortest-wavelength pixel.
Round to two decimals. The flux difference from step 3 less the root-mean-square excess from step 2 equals -0.15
